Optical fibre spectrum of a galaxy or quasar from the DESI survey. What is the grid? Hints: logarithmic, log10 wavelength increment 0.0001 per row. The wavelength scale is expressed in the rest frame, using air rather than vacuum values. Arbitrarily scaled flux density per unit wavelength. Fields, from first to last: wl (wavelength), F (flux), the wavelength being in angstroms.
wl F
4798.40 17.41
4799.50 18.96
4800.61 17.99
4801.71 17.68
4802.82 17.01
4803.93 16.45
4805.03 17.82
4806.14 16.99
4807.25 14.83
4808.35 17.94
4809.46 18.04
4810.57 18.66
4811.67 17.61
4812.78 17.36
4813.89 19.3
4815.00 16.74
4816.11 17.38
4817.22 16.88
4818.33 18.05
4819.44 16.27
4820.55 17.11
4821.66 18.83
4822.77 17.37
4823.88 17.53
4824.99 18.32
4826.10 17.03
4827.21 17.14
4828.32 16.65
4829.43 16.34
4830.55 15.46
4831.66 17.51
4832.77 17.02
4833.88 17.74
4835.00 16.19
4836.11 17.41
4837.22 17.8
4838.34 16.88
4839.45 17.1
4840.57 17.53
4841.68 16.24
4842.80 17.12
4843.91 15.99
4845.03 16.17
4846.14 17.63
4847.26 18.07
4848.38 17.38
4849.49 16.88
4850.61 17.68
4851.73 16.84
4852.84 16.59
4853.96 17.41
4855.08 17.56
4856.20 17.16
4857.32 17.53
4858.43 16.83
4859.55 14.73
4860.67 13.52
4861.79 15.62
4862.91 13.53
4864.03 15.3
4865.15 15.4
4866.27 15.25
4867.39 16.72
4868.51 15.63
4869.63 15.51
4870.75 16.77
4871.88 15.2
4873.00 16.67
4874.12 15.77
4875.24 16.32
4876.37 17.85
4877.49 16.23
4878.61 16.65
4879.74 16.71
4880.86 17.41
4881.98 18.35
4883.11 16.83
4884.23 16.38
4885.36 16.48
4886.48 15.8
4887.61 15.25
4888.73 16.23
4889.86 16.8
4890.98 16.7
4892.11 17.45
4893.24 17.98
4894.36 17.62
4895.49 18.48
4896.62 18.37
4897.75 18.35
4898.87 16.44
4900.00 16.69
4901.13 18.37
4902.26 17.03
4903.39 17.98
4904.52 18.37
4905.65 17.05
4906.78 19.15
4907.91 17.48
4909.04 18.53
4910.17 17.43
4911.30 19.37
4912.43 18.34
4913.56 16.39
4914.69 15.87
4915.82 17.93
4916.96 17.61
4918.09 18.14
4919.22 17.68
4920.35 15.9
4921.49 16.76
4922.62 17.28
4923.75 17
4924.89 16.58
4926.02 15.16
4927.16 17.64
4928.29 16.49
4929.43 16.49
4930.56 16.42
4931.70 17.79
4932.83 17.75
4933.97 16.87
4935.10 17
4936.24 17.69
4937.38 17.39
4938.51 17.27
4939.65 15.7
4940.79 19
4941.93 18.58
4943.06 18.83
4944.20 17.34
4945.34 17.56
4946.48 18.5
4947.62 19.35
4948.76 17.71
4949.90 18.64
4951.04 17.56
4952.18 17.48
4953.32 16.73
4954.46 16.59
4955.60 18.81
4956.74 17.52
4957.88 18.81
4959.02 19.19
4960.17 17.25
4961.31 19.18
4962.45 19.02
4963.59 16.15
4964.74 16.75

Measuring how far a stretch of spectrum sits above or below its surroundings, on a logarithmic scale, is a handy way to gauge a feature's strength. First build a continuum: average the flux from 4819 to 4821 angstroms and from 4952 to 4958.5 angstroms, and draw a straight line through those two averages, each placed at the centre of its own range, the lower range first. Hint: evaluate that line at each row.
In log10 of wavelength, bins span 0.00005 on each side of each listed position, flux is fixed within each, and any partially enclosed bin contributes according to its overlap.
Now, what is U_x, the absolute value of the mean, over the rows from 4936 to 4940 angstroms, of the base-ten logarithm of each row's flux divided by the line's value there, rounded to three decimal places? 0.014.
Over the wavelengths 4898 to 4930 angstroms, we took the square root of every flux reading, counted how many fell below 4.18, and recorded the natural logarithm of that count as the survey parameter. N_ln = 2.7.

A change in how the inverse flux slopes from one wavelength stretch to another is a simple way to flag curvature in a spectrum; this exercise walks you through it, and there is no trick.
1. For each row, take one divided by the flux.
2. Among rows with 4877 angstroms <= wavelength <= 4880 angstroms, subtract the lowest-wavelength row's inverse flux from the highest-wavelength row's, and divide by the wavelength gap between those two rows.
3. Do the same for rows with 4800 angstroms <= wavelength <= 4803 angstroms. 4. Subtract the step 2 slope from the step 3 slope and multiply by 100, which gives 0.22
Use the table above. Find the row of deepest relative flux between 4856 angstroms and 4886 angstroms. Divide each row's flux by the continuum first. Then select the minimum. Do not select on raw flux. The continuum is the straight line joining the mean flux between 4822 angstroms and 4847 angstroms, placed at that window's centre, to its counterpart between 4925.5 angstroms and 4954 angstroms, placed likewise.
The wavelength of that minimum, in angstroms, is 4860.67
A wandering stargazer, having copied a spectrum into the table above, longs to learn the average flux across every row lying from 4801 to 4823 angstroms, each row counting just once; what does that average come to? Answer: 17.42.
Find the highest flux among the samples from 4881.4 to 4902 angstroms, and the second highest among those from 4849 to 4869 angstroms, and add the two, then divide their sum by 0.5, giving 72.1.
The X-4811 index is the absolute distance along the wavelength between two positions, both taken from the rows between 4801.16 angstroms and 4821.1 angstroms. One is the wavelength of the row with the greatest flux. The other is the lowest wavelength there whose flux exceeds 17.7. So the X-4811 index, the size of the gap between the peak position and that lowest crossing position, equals 8.9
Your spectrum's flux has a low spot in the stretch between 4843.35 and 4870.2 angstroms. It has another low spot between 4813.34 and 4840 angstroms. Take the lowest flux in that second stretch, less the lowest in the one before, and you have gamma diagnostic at 1.9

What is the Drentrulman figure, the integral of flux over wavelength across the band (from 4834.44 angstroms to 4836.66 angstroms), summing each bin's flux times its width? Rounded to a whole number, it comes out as 37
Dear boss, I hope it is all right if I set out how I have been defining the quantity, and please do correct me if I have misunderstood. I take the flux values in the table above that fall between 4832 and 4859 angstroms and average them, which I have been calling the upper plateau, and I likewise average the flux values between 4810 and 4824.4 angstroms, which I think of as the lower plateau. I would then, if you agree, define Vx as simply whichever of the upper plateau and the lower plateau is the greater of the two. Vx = 17.62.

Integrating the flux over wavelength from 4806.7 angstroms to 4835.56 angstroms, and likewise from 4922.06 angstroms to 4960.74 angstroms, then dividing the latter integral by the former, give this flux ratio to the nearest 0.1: 1.4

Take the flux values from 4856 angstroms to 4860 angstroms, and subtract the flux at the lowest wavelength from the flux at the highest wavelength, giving -2.4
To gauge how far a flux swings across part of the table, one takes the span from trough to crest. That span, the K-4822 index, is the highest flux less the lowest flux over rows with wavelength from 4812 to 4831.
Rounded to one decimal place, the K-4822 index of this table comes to 3.8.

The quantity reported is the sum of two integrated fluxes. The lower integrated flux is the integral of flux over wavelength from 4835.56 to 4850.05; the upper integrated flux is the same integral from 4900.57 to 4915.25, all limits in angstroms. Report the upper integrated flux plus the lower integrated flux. 509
